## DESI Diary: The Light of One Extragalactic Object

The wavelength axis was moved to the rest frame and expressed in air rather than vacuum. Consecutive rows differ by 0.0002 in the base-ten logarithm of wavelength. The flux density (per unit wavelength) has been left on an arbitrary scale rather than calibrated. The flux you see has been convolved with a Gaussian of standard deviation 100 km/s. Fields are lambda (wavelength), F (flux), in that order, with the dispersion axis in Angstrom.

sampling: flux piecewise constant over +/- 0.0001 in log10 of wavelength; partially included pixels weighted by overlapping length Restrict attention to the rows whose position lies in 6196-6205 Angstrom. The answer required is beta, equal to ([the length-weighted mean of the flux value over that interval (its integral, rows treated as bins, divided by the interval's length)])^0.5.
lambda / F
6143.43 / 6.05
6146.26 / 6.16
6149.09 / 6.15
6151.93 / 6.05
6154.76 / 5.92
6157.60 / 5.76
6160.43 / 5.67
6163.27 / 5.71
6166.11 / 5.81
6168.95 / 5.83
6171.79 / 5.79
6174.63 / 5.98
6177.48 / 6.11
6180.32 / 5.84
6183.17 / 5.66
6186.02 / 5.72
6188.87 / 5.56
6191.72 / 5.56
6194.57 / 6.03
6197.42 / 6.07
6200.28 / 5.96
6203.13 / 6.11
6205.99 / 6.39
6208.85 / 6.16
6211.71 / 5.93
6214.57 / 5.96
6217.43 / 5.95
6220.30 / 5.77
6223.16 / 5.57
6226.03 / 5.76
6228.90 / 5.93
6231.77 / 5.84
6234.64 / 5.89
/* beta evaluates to 2.46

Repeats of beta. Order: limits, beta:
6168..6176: 2.42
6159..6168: 2.40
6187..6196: 2.39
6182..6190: 2.38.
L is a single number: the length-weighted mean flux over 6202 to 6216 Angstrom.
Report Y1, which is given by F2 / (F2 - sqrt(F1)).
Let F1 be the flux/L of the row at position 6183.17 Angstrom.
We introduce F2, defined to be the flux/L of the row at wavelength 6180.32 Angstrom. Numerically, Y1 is -145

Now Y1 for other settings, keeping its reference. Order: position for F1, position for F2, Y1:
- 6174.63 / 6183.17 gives -15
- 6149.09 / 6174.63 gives -40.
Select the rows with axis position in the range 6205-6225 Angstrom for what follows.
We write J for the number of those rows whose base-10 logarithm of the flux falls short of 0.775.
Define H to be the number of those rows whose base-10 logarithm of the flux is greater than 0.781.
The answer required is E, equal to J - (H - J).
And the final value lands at 6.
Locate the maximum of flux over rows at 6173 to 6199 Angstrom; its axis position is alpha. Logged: 6177.48 Angstrom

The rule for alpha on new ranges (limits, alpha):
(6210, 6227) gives 6214.57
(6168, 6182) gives 6177.48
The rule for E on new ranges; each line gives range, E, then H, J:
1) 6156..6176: 12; 0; 6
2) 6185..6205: 4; 2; 3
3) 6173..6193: 9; 1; 5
